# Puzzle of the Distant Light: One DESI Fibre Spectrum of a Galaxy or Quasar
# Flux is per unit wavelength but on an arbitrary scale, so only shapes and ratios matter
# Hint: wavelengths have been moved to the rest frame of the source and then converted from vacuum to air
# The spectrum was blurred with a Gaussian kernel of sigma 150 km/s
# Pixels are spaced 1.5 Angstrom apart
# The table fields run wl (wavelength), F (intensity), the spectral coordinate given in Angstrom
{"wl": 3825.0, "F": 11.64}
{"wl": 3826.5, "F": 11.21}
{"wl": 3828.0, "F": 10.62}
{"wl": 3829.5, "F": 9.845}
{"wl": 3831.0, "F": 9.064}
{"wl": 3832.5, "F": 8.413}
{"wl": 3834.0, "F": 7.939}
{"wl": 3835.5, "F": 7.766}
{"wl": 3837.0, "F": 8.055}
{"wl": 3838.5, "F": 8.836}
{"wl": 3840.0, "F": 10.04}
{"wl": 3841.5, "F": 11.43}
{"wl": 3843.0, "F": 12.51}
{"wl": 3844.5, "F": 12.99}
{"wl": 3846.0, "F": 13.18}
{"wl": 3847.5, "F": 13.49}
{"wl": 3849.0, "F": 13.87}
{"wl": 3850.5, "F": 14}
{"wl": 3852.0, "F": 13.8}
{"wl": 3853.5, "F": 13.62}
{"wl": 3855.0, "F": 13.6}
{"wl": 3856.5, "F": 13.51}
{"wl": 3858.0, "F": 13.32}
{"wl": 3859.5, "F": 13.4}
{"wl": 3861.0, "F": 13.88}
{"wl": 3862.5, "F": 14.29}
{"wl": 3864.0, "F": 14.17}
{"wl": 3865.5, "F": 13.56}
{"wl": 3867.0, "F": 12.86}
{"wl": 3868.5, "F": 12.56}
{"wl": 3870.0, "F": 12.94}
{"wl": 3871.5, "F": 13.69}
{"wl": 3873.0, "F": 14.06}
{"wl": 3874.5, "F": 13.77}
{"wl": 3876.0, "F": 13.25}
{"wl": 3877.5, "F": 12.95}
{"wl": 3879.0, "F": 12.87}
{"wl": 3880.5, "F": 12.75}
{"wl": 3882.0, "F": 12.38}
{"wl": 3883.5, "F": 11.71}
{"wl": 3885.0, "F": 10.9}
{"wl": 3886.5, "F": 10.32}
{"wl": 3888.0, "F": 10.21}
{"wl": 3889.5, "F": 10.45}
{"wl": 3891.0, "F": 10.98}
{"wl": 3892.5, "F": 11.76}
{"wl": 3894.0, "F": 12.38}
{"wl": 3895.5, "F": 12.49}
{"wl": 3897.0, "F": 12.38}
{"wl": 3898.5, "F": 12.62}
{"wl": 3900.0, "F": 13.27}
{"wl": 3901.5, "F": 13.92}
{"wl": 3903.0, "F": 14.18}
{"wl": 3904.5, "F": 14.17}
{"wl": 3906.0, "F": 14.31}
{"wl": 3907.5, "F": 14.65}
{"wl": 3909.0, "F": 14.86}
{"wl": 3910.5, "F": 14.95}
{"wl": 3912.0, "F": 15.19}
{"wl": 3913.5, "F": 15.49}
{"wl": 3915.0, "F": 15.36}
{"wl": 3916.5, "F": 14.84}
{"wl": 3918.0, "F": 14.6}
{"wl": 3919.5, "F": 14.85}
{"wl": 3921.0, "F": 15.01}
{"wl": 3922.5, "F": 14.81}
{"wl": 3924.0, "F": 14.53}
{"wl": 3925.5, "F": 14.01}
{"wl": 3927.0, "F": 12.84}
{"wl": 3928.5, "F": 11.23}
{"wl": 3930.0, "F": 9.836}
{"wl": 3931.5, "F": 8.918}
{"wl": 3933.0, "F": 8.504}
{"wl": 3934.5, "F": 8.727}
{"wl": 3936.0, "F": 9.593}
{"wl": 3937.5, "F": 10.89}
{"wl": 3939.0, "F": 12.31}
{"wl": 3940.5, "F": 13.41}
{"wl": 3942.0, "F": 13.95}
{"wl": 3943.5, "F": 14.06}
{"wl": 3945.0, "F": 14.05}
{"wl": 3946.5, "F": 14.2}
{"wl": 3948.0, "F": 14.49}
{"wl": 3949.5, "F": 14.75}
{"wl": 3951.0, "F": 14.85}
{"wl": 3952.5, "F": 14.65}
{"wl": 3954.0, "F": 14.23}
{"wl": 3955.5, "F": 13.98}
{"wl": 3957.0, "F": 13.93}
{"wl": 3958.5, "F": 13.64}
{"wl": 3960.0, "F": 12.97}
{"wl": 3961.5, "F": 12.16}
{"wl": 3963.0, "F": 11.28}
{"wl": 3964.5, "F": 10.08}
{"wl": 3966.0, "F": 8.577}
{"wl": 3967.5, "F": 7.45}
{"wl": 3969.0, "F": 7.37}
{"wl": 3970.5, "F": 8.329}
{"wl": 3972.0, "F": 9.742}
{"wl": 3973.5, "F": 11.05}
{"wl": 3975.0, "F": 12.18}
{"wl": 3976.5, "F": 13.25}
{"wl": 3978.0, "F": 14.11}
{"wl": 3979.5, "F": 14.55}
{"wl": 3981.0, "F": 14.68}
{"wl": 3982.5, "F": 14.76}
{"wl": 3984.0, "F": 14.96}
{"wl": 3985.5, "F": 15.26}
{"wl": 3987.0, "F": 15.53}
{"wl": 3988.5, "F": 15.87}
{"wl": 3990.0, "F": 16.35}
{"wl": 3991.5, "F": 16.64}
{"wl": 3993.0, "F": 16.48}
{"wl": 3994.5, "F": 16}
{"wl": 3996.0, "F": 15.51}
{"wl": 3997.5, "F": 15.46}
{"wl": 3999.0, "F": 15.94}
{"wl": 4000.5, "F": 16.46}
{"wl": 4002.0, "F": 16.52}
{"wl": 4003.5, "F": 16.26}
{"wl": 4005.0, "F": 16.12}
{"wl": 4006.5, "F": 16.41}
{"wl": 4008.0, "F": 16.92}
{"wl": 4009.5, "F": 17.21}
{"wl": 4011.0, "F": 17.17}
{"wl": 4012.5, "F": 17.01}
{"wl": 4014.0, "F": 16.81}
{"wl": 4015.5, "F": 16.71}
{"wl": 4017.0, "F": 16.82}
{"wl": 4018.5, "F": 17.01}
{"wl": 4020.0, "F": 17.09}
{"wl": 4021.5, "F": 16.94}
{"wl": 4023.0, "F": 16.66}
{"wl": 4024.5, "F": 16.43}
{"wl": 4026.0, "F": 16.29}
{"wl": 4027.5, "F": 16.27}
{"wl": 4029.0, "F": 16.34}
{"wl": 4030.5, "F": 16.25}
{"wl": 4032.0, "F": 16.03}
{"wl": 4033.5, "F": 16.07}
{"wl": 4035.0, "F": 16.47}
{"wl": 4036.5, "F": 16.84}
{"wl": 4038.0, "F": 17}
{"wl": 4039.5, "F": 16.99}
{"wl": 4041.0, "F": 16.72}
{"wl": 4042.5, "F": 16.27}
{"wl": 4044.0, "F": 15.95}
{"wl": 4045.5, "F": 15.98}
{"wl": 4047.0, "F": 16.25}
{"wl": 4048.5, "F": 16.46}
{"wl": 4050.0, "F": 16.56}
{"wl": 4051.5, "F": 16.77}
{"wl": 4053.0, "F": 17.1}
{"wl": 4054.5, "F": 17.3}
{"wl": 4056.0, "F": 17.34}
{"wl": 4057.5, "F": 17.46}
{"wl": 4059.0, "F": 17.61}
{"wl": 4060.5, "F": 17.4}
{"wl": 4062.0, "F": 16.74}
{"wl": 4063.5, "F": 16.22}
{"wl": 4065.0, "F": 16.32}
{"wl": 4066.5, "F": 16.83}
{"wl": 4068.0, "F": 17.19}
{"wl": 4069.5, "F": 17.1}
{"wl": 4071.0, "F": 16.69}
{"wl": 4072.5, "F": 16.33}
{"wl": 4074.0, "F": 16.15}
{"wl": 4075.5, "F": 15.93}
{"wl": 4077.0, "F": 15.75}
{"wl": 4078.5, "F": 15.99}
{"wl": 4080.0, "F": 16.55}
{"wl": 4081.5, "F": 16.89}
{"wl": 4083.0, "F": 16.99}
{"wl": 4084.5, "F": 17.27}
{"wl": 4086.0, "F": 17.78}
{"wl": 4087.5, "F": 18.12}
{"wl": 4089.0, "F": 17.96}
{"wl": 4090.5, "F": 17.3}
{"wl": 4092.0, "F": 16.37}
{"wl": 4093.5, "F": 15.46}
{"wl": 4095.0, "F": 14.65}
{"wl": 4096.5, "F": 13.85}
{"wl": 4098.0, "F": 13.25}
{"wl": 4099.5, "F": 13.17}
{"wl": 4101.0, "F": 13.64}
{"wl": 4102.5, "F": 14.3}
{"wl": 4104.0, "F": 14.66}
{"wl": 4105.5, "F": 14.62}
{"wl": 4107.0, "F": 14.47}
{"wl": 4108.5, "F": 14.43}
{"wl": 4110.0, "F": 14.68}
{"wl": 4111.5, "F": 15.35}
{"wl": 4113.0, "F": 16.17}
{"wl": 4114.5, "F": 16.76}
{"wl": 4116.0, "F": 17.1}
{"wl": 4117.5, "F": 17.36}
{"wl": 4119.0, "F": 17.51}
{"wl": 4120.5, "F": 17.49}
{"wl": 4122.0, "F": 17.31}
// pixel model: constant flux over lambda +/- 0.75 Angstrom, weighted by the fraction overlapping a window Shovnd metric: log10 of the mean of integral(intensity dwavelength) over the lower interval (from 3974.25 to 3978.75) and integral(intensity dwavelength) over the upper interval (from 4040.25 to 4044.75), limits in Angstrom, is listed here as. 1.82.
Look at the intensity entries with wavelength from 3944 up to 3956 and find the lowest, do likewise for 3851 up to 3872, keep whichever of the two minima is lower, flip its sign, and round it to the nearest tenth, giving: -12.6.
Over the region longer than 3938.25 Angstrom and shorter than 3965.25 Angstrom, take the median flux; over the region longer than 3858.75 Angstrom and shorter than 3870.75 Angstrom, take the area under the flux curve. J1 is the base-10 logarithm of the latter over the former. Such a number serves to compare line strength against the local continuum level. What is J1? 1.06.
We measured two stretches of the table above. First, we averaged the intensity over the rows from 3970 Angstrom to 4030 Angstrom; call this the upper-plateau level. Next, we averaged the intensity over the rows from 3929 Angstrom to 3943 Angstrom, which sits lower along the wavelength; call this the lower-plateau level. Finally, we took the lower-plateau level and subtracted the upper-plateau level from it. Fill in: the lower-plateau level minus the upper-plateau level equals -4.8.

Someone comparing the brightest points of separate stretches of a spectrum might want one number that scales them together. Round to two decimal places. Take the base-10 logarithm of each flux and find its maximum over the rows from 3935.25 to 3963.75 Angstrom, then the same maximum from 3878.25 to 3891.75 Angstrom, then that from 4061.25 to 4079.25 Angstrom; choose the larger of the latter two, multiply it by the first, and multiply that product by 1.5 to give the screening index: 2.17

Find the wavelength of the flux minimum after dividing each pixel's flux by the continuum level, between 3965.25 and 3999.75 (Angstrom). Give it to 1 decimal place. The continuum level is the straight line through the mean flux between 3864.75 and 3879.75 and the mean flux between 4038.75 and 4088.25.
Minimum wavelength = 3969.0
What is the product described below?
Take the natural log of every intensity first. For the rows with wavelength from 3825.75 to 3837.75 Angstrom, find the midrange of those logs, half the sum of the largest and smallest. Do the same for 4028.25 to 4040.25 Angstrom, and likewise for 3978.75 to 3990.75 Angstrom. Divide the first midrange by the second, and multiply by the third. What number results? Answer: 2.18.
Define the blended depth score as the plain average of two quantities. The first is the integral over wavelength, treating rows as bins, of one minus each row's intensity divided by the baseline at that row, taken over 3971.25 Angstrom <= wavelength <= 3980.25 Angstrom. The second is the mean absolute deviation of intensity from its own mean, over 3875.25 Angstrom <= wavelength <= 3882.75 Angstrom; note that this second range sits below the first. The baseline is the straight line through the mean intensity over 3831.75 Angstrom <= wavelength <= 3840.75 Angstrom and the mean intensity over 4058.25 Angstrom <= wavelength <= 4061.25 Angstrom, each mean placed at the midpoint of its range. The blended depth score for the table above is 0.64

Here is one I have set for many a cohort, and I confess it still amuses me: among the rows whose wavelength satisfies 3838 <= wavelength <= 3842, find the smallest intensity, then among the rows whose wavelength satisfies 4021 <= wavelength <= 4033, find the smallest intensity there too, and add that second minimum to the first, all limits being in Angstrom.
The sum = 25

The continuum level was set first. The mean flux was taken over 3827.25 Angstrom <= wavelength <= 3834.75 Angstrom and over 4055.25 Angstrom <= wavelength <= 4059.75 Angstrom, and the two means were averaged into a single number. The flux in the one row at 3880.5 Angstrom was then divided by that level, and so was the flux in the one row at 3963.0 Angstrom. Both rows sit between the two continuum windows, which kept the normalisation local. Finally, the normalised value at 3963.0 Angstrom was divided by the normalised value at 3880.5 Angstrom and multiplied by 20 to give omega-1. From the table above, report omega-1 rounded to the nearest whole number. 18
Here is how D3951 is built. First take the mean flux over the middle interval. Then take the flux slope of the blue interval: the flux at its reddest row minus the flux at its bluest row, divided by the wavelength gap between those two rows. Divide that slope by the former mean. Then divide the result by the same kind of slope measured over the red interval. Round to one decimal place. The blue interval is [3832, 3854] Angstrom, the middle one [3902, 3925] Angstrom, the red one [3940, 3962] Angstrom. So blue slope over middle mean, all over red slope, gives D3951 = -0.3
